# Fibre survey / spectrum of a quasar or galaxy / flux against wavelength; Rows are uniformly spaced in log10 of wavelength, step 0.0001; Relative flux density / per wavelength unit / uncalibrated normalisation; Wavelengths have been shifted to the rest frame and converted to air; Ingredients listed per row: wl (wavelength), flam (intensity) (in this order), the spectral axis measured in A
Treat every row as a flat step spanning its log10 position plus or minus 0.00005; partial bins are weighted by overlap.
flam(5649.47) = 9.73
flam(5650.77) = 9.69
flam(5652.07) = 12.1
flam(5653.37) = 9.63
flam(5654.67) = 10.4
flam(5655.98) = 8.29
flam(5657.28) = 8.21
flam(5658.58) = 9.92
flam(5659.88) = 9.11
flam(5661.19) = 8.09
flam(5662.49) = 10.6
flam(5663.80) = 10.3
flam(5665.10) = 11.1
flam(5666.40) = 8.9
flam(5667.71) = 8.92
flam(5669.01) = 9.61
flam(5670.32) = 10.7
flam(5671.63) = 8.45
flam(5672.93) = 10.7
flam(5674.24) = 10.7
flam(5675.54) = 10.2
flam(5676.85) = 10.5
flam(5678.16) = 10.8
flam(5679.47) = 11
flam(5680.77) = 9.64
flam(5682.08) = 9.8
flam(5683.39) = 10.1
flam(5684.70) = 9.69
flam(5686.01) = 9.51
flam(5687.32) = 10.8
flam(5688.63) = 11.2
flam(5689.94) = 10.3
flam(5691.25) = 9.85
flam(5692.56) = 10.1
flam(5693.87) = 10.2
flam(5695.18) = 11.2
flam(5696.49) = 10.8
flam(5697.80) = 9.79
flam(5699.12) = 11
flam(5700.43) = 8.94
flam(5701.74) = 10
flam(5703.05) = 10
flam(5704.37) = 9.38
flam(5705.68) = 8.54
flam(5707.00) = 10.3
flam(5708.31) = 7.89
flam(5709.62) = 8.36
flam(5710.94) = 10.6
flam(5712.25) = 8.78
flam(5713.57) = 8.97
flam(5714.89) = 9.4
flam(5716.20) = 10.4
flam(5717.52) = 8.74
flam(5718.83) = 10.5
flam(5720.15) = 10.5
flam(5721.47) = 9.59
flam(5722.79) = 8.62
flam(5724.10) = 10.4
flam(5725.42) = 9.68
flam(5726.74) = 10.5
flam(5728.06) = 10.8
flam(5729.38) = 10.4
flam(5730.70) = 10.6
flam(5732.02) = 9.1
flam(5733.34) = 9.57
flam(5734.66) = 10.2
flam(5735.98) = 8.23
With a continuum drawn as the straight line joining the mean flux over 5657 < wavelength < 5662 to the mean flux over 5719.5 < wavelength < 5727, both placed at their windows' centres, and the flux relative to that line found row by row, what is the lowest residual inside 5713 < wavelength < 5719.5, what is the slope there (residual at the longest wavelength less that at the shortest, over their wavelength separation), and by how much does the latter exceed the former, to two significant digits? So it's 1.3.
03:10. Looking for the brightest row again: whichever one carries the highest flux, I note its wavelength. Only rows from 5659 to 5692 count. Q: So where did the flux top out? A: 5688.63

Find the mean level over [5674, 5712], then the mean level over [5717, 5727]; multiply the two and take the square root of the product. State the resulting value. 9.9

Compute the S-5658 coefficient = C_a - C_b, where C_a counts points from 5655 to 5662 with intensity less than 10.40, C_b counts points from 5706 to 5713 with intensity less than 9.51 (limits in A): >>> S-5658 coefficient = 2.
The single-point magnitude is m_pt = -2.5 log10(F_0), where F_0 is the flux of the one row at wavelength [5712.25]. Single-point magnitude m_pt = -2.36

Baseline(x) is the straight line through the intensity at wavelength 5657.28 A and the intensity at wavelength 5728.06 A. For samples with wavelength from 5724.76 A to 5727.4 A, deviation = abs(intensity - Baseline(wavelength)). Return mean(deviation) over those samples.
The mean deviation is 0.64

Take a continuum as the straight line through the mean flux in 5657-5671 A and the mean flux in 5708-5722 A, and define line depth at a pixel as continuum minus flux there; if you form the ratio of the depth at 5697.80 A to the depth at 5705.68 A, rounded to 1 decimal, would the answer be -0.3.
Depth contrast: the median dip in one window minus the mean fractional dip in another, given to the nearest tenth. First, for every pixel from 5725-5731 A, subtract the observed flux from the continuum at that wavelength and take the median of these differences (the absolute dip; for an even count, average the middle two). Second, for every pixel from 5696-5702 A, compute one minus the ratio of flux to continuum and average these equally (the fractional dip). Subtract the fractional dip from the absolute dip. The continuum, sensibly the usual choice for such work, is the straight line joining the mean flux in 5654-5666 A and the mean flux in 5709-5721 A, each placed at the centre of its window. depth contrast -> -0.9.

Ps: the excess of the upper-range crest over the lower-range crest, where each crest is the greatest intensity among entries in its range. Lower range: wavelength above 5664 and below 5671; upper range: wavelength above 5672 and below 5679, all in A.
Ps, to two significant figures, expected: -0.30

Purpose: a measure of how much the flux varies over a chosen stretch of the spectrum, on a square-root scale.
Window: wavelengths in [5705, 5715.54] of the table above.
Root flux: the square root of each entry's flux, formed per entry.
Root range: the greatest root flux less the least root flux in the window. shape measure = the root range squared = 0.20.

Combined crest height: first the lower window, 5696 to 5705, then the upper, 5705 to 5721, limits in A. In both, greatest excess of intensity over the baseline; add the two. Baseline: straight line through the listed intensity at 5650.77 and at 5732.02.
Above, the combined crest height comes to 3.0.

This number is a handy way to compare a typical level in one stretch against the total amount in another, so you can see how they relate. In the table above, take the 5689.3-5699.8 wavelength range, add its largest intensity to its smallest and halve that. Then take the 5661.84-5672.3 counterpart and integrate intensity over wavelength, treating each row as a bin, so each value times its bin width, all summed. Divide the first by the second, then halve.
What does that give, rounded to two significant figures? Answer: 0.051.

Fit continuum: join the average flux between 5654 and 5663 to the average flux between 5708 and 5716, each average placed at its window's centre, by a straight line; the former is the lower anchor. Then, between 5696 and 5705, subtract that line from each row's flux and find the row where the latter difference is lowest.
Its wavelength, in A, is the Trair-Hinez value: 5700.43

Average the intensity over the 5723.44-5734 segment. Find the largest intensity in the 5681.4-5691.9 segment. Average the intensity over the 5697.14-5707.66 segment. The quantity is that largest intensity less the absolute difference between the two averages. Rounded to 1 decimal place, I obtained 10.8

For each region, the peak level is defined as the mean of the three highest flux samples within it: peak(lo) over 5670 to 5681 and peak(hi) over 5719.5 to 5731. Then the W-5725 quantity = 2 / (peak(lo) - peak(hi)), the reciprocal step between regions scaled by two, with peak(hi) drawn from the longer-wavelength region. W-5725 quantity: 10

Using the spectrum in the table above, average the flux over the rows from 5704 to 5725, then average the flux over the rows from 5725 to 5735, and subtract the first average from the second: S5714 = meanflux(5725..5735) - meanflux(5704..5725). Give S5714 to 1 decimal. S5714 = 0.7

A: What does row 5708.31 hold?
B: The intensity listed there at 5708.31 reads 7.89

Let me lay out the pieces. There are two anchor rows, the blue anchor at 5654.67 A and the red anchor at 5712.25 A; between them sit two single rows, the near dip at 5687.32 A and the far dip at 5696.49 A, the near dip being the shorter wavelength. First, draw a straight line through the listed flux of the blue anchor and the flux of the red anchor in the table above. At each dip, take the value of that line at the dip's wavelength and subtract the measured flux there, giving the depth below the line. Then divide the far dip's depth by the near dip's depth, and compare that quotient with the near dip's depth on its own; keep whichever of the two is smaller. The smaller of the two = -1.3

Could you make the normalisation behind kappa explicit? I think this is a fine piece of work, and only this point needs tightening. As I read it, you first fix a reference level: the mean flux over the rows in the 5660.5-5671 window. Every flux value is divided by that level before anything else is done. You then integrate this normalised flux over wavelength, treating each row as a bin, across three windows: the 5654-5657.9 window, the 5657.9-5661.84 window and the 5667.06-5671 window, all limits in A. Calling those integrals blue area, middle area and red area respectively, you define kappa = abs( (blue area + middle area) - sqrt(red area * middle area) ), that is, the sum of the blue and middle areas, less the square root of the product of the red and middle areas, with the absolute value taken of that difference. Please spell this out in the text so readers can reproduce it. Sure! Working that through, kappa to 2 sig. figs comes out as 3.4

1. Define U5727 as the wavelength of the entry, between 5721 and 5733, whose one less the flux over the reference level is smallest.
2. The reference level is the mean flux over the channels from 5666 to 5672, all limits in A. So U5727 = 5728.06 A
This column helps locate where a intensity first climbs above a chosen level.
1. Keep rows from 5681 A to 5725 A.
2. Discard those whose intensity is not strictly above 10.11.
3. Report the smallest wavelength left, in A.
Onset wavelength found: 5687.32 A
